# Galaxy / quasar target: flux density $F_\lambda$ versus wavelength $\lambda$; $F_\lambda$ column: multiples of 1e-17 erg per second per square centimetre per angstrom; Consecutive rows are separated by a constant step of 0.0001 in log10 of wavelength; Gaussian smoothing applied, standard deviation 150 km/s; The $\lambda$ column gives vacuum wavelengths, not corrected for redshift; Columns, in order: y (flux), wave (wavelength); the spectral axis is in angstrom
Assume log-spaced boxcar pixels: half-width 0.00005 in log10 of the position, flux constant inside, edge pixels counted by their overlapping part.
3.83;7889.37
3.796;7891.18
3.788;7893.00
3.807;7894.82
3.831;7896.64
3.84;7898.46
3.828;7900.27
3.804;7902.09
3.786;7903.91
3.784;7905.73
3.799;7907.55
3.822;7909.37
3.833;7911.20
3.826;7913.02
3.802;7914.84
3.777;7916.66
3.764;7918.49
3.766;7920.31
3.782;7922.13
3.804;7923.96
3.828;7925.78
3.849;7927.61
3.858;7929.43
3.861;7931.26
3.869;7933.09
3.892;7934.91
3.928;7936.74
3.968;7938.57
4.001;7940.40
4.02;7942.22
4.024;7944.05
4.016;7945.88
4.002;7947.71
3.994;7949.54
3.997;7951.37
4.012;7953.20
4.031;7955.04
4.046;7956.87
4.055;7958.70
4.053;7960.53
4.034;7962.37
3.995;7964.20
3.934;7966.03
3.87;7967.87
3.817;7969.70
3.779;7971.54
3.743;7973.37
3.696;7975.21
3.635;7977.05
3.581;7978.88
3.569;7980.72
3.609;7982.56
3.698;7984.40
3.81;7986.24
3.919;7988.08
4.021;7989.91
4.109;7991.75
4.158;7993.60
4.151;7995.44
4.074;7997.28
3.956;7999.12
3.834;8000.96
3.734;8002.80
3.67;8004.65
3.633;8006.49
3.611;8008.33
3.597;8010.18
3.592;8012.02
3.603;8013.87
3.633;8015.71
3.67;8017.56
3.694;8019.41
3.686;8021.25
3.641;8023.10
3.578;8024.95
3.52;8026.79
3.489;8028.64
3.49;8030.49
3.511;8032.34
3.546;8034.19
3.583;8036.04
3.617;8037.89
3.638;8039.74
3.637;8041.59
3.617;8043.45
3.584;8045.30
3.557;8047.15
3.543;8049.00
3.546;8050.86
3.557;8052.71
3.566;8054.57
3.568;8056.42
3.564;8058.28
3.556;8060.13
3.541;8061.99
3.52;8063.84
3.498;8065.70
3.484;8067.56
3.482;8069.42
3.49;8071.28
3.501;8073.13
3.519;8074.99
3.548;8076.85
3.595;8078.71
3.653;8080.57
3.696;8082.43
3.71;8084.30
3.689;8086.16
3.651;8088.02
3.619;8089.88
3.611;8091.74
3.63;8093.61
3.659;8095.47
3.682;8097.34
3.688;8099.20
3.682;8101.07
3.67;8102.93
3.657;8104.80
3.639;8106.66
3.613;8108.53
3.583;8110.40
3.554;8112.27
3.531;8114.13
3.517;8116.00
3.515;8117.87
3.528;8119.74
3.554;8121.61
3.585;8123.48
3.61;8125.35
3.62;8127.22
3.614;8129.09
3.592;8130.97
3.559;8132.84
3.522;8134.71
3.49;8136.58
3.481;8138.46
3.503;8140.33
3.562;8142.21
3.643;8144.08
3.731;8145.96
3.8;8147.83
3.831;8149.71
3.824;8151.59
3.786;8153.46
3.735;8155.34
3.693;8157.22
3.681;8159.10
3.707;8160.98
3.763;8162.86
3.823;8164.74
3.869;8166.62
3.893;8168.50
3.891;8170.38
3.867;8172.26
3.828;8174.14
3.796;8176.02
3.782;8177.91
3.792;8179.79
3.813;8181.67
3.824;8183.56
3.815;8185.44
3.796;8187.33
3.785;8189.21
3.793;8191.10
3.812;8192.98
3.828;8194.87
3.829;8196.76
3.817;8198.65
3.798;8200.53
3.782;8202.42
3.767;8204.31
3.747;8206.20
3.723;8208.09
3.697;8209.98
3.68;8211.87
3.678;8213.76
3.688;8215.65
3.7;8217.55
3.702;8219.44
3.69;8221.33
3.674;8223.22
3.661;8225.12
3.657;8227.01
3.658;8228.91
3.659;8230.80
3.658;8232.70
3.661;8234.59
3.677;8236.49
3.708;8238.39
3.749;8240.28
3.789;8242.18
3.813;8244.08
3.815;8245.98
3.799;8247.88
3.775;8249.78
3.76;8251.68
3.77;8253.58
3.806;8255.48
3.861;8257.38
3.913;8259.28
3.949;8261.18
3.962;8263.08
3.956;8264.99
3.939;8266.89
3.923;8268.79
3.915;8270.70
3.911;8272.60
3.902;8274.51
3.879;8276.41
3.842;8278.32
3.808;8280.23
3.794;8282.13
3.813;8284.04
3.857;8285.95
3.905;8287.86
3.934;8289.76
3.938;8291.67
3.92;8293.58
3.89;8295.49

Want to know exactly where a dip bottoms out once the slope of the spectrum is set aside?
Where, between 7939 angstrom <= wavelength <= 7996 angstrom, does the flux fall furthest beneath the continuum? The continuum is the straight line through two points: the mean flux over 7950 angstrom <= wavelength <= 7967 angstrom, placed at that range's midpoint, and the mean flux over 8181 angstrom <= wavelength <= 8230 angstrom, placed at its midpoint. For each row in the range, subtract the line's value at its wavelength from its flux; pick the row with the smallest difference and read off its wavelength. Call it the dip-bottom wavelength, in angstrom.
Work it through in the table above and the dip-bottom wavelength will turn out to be 7980.72 angstrom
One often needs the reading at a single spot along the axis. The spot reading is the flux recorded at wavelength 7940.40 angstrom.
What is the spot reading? 4.001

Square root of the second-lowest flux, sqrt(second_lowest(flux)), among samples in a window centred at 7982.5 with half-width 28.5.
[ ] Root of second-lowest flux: 1.89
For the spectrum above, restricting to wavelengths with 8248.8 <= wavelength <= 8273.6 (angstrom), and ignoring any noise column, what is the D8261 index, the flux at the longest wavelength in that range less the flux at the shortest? 0.14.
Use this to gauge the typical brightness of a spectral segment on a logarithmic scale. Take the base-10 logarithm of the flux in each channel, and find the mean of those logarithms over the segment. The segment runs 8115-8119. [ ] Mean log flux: 0.546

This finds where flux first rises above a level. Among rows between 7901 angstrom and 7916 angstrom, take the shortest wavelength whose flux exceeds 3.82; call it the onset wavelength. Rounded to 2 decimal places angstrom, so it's 7909.37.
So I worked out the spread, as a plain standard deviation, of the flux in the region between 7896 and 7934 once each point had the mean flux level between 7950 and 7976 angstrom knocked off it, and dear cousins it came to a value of 0.031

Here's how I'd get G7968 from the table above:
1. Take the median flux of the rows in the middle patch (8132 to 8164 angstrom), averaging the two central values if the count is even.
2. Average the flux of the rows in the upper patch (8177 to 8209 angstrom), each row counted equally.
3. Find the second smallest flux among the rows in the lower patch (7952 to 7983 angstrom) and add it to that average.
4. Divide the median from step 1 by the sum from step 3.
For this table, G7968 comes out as 0.501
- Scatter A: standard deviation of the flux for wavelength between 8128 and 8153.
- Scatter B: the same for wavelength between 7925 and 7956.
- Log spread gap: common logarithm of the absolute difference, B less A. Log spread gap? -1.3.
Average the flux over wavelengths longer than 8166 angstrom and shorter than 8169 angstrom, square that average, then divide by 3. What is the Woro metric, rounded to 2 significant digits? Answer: 5.0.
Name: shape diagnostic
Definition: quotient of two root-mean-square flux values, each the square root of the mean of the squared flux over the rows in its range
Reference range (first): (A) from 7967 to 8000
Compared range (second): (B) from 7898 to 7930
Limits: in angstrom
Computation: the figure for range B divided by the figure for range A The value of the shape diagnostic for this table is 0.99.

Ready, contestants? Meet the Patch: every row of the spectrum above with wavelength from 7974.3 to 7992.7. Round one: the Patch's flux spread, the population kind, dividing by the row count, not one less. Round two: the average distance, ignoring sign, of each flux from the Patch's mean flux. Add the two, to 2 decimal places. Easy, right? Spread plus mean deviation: 0.34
